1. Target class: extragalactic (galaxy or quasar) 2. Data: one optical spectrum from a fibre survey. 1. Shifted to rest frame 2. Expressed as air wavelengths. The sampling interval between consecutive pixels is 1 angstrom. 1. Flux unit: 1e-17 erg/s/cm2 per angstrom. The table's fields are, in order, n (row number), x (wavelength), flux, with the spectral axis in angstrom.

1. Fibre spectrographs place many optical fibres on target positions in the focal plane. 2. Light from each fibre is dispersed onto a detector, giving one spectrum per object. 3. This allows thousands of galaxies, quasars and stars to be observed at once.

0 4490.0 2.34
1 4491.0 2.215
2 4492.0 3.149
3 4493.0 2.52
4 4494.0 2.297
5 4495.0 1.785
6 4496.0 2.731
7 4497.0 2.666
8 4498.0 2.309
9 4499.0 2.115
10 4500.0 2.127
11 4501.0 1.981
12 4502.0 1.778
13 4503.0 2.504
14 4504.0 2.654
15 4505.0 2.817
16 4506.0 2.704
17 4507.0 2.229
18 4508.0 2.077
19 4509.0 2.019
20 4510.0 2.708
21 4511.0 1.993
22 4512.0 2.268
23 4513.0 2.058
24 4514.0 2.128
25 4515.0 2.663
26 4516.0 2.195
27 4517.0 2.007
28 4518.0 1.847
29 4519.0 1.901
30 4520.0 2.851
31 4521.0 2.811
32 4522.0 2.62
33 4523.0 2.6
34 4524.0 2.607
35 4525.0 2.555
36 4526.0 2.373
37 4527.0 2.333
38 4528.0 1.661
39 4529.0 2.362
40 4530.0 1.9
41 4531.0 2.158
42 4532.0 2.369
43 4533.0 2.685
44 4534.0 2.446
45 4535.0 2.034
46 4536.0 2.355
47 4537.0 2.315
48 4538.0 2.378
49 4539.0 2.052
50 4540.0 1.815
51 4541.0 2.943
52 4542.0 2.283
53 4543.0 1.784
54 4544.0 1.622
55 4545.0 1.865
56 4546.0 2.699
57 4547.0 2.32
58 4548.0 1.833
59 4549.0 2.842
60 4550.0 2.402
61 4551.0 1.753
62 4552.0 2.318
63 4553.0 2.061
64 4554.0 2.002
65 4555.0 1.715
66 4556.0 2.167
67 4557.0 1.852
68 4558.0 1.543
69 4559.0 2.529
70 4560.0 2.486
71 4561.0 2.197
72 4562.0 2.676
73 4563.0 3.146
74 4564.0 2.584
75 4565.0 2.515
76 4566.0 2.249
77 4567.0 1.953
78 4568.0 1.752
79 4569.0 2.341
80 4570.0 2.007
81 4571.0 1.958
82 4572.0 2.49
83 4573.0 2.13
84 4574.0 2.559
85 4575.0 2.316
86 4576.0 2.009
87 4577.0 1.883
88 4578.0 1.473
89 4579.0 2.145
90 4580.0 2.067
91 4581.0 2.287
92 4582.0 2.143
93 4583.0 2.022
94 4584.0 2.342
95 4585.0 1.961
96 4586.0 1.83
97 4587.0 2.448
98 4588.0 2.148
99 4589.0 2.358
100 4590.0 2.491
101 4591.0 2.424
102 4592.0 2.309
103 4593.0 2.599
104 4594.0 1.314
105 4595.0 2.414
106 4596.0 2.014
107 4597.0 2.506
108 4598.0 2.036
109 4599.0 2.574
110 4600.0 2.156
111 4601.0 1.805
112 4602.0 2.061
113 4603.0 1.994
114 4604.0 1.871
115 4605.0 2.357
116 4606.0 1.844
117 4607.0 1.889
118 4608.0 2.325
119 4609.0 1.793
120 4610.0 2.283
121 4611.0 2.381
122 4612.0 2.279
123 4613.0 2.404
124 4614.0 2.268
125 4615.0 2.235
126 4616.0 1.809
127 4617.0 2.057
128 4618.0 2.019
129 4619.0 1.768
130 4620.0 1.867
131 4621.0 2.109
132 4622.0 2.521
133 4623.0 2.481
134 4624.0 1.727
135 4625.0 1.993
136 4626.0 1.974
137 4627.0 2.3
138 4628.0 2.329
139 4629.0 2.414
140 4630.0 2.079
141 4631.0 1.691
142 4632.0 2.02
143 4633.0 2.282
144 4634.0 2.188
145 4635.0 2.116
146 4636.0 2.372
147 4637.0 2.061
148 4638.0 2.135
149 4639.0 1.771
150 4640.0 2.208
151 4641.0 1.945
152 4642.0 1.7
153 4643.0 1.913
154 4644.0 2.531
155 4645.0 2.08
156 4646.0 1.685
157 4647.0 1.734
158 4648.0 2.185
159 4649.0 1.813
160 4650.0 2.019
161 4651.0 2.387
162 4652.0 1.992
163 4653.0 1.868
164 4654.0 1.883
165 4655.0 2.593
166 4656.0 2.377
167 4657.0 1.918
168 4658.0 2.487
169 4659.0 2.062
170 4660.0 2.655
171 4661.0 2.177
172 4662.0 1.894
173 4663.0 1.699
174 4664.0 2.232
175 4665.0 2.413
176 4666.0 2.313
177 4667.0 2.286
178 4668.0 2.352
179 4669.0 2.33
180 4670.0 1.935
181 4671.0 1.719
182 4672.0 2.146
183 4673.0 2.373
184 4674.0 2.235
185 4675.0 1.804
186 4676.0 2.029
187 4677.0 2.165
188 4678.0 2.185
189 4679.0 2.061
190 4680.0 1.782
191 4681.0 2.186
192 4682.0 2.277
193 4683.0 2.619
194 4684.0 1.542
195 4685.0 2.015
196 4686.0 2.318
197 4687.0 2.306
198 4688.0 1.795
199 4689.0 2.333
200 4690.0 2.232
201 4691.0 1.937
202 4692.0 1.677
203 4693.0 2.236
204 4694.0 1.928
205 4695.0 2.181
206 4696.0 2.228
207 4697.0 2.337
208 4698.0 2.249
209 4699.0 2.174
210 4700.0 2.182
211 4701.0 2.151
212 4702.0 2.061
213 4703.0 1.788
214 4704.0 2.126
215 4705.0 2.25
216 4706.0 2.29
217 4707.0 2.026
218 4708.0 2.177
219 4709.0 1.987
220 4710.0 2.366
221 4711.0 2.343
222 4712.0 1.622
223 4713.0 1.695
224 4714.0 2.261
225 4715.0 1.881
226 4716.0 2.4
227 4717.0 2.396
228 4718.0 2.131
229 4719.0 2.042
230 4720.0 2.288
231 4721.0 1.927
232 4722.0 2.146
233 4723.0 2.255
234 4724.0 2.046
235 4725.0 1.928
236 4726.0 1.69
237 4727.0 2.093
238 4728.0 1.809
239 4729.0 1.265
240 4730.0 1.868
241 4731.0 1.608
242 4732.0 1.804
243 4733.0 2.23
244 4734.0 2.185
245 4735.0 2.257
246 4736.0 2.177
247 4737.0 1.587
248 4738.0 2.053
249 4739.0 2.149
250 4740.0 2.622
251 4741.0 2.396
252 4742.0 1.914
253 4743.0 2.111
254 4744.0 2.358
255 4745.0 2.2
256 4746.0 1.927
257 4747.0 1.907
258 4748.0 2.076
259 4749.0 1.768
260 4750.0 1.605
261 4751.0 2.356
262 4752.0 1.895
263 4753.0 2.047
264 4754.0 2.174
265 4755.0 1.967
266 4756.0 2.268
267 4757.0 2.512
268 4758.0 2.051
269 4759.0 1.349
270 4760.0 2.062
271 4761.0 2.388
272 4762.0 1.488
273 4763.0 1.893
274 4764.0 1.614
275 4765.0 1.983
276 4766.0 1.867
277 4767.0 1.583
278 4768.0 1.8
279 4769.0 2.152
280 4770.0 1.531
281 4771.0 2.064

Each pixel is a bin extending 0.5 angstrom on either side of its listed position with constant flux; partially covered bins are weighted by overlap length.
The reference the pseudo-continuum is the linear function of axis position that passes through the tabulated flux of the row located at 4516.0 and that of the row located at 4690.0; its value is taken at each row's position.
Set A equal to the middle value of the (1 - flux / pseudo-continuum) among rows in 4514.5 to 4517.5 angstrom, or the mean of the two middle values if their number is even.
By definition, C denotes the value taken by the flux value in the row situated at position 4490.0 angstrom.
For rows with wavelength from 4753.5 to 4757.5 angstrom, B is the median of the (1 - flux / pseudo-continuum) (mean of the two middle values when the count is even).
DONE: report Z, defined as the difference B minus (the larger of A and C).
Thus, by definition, -2.33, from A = 0.000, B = 0.01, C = 2.34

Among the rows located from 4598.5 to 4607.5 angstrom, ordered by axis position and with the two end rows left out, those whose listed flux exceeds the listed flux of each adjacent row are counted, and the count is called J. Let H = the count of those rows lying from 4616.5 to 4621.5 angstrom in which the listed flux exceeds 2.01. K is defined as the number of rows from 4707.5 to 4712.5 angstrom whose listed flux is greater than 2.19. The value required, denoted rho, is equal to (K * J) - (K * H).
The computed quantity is -2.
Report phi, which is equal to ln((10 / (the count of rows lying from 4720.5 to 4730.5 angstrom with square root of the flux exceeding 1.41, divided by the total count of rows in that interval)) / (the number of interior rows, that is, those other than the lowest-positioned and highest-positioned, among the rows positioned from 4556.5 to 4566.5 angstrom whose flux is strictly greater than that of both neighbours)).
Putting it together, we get 2.5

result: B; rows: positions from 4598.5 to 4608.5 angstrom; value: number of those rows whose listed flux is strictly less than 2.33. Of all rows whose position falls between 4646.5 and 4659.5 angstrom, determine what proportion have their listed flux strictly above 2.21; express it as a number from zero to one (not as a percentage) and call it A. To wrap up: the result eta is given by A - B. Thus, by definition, -7.7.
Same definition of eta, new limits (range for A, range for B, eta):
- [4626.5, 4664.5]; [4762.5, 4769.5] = -6.7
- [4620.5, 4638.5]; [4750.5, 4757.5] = -4.6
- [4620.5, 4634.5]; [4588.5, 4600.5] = -4.6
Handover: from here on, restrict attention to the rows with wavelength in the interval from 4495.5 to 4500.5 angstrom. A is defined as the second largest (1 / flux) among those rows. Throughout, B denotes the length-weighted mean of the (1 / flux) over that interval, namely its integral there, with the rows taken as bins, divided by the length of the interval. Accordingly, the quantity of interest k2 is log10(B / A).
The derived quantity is -0.05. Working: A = 0.470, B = 0.423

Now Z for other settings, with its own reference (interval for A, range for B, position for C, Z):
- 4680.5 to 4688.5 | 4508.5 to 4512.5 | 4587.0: -2.43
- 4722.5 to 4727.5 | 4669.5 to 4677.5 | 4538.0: -2.31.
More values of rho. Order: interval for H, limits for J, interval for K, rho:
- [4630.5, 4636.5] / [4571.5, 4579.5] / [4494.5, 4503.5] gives -16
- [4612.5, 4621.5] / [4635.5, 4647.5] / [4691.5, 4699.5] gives -12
